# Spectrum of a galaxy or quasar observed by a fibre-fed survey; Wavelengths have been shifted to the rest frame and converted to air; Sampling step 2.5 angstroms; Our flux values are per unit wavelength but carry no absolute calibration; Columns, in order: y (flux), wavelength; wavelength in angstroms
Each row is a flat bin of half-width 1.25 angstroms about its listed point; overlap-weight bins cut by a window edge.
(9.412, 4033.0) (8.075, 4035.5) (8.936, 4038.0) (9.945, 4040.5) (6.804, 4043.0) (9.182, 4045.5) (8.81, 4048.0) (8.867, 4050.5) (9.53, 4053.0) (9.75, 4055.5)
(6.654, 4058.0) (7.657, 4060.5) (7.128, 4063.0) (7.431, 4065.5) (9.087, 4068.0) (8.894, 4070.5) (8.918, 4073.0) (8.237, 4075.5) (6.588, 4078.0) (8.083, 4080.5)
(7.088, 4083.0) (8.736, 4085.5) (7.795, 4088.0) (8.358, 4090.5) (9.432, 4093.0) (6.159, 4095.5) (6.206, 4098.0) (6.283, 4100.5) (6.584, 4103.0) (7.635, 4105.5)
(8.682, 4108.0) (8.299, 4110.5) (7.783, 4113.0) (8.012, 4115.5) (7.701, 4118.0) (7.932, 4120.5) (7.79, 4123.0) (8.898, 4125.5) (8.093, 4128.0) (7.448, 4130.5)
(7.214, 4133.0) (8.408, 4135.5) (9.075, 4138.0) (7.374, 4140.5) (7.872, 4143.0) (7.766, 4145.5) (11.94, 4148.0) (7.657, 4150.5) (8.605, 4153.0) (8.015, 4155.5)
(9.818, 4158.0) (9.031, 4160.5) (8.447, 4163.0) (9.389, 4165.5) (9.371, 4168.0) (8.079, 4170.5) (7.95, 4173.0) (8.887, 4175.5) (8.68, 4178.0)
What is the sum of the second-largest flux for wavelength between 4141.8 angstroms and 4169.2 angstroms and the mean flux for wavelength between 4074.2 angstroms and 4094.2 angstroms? 17.9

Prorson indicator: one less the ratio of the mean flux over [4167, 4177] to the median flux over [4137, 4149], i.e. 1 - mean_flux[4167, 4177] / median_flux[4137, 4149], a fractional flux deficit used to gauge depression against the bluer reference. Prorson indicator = -0.09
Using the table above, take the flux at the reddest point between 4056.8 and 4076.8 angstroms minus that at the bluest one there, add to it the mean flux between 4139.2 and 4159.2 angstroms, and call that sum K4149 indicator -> 10.2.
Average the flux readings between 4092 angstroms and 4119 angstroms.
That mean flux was 7.5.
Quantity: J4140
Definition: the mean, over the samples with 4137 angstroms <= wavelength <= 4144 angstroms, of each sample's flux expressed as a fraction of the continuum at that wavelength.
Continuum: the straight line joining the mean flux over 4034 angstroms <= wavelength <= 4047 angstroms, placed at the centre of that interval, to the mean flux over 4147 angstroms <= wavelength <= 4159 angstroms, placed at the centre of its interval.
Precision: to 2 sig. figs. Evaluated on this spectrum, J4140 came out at 0.89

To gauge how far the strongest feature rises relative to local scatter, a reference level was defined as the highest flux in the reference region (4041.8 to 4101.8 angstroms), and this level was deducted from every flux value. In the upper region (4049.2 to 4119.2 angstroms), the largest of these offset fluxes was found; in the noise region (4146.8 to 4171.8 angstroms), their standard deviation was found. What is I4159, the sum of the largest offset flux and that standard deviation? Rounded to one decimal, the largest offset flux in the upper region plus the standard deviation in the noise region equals 1.2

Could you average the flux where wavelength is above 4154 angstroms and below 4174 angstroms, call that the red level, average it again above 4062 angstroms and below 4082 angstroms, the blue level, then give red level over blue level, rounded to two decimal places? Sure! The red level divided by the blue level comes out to 1.09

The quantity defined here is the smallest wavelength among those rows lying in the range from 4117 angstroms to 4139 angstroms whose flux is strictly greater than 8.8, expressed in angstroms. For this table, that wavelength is 4125.5 angstroms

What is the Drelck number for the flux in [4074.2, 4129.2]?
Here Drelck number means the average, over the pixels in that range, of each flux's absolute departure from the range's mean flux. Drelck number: 0.70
